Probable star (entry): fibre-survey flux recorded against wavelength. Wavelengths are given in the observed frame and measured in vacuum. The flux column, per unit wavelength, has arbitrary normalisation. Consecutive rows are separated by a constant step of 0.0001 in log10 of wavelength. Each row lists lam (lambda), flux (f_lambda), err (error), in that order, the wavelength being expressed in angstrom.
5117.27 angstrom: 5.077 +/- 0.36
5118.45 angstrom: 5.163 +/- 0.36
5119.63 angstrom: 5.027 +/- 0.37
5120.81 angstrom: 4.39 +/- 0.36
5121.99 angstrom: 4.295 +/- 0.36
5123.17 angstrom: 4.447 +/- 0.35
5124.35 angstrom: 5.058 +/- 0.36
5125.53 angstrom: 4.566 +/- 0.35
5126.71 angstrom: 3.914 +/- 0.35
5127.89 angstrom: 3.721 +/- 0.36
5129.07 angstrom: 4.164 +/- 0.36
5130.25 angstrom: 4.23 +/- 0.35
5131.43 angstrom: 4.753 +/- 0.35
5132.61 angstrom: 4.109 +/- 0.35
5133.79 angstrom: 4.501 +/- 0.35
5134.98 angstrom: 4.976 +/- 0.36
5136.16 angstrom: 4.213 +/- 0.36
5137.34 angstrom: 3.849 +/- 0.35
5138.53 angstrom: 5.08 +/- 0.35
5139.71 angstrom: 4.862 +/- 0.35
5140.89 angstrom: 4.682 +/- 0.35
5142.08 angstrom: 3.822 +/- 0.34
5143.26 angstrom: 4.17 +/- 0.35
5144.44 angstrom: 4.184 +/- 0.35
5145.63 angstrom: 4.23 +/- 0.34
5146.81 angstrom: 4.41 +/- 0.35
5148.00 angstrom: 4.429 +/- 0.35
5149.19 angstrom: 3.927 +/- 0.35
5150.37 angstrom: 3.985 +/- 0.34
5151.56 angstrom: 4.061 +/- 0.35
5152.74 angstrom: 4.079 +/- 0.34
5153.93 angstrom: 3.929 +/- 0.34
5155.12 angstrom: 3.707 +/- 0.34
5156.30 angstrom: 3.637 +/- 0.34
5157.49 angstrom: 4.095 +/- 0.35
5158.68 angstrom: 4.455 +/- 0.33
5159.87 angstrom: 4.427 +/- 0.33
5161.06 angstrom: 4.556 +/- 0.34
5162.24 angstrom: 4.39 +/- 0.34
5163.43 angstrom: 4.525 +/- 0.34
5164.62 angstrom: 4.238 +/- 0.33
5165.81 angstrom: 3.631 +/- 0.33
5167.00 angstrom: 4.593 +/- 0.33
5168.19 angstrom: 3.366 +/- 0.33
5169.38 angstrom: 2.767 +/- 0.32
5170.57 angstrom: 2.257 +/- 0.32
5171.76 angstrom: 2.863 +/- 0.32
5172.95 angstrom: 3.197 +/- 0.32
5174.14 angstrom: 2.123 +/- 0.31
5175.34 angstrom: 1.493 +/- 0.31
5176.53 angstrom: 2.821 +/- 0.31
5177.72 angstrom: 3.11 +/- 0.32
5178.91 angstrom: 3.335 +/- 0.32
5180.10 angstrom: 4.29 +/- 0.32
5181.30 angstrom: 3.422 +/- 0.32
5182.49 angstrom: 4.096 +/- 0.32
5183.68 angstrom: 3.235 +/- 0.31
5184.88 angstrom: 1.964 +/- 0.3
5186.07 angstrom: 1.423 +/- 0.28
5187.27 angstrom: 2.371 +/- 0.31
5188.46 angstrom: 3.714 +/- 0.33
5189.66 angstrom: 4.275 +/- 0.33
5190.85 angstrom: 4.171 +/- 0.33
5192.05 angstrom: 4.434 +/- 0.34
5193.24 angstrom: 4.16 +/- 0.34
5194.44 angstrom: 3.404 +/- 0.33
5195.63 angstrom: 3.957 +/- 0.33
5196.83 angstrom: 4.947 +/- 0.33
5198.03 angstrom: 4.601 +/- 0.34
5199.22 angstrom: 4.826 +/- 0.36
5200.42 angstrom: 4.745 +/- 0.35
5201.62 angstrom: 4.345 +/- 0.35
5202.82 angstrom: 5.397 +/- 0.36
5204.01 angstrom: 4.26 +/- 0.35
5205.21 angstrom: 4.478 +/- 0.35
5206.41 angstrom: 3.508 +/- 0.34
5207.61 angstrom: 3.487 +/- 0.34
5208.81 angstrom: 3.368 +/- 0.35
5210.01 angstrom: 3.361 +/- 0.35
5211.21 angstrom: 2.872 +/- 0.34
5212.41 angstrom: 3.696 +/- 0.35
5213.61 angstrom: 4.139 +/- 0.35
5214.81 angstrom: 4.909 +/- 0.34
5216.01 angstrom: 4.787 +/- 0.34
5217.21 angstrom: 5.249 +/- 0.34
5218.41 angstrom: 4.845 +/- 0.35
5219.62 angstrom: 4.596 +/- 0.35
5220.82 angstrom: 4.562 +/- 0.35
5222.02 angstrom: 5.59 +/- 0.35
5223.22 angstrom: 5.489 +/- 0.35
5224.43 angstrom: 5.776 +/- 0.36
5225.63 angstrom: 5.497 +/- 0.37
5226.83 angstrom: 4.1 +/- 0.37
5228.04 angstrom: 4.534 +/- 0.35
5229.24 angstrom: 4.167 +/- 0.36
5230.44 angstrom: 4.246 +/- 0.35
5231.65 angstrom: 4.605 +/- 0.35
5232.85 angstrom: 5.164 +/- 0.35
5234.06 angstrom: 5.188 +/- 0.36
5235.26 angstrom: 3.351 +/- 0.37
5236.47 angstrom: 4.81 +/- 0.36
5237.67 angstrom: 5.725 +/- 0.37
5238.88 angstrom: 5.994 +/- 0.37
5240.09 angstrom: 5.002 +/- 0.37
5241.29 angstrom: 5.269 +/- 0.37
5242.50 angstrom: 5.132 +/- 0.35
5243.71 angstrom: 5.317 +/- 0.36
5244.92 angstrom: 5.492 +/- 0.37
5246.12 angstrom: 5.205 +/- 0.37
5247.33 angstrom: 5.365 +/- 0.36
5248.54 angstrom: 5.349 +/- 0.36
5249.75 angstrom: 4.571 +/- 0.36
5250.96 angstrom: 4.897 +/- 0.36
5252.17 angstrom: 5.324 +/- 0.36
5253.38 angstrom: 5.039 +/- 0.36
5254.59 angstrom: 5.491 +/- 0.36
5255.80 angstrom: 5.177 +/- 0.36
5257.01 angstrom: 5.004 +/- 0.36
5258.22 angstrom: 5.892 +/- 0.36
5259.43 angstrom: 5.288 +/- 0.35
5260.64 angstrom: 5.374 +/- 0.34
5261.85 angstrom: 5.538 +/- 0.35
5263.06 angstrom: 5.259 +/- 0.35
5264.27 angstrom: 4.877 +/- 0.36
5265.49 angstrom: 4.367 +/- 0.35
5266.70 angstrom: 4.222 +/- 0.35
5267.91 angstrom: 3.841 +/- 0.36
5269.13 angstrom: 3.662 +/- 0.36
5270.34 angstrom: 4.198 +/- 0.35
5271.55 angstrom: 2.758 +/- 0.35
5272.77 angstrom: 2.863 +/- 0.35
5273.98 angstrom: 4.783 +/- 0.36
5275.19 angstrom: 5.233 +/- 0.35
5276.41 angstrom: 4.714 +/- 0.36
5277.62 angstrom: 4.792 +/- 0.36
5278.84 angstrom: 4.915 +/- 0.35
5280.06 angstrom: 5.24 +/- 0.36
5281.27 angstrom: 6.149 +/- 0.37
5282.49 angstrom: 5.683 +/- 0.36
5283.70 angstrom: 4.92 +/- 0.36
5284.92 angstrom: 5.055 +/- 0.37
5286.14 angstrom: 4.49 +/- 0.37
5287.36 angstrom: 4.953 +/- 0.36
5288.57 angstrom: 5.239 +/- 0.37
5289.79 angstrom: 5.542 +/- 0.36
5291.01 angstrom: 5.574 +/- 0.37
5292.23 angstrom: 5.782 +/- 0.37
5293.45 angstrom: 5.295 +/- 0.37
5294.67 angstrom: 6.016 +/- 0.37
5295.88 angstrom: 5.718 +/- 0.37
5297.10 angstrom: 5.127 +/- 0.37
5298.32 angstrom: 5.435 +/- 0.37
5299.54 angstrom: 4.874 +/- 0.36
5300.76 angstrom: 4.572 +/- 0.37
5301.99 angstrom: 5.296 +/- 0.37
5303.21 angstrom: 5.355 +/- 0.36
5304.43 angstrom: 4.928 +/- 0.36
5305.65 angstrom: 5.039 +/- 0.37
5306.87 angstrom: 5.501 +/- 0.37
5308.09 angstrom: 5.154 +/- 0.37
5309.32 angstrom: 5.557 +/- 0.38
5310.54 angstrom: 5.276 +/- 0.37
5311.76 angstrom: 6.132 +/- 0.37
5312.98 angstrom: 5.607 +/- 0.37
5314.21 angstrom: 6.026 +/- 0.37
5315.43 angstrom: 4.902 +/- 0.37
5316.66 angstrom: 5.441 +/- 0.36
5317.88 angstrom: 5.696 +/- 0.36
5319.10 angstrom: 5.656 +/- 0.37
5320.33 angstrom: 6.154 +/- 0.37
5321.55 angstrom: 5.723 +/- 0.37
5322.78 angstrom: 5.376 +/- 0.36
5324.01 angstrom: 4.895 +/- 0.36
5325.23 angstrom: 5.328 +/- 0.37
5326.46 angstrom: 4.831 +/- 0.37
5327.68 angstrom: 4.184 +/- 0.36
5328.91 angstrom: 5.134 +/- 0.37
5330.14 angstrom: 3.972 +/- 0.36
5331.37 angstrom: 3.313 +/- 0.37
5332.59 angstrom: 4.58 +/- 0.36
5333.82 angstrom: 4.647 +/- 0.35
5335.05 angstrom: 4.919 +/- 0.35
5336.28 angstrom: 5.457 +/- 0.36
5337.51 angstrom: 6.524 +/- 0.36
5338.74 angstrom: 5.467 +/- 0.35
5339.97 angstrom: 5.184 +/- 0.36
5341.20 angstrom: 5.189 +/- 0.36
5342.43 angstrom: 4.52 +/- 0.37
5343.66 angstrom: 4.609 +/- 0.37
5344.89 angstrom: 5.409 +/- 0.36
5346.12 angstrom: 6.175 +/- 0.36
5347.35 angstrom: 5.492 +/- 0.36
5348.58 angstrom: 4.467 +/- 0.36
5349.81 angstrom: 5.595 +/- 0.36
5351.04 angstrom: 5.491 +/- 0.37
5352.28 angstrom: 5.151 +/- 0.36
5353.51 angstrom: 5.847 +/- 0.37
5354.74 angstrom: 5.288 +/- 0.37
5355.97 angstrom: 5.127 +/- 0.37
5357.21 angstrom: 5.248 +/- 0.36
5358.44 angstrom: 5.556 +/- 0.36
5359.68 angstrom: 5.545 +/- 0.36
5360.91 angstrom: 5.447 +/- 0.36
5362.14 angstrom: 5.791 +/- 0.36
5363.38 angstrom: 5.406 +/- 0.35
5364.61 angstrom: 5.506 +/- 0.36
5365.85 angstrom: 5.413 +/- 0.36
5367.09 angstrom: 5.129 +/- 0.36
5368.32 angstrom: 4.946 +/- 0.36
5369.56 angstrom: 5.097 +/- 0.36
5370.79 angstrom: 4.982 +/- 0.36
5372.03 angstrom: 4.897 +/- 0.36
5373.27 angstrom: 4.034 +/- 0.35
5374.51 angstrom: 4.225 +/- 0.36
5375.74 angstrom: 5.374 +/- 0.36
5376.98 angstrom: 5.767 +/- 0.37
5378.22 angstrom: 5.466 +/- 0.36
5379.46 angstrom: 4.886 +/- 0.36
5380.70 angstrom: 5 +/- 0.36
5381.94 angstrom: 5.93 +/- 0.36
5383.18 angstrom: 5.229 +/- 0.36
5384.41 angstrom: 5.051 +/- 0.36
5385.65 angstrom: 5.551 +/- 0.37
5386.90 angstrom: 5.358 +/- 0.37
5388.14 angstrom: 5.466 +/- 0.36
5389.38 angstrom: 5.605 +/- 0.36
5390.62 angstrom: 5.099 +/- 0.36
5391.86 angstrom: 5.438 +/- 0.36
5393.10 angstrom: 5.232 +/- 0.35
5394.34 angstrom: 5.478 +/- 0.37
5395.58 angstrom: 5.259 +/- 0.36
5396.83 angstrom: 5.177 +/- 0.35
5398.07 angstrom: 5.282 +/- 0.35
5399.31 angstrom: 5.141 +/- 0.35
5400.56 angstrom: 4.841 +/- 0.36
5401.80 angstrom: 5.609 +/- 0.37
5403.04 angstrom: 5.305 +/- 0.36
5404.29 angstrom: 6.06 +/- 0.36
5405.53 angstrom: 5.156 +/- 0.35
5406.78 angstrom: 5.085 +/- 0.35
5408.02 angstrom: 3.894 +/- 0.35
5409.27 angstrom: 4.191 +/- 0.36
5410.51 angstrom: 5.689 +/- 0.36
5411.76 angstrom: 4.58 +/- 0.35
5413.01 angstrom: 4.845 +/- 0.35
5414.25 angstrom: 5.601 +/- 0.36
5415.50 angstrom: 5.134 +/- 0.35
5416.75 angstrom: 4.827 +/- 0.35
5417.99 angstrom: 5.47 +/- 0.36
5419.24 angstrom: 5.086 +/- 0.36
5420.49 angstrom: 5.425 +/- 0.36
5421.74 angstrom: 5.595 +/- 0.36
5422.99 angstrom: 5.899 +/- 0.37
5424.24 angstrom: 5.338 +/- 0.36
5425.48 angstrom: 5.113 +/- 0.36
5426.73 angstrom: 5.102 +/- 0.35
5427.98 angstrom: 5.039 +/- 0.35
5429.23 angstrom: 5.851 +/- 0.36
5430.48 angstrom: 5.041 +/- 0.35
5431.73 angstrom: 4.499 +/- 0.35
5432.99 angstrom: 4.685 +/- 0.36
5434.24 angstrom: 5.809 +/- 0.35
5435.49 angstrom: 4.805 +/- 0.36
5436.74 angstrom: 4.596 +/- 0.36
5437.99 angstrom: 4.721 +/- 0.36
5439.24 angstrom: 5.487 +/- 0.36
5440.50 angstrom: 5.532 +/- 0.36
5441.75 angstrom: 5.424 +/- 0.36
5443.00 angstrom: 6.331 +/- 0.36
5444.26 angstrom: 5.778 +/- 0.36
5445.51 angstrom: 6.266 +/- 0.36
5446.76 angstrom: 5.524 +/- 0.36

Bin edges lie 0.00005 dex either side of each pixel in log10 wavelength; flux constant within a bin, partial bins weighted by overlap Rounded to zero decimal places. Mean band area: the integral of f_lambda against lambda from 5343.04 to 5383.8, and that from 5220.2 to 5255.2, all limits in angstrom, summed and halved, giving 195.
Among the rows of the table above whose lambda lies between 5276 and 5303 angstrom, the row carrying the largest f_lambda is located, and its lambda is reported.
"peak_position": 5281.27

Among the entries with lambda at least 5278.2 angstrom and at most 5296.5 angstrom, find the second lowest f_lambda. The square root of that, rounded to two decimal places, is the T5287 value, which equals 2.22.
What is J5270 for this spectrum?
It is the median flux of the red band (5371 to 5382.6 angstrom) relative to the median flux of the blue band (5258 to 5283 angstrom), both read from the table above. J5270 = 1.03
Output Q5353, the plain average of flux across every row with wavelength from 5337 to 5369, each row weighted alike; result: 5.4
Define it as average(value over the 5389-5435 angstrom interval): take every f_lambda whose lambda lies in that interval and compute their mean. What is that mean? 5.20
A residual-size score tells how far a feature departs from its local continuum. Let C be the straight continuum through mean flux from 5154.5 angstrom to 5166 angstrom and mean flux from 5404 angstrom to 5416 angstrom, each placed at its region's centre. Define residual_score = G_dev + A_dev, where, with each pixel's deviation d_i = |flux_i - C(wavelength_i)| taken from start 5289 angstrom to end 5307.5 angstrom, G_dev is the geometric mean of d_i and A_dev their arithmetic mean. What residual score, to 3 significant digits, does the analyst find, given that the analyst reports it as 1.29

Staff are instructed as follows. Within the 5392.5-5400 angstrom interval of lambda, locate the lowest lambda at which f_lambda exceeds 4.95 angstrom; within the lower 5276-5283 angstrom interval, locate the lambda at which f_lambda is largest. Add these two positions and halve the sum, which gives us 5337.2 angstrom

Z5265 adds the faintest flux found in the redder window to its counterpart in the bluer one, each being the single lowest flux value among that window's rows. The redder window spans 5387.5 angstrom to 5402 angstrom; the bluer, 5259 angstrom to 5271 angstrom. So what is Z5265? 8.5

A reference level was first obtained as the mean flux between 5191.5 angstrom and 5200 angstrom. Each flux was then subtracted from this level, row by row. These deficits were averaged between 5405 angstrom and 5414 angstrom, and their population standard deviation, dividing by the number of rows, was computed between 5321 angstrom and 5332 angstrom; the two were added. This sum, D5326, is 0.3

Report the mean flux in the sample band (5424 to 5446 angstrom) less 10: -4.7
